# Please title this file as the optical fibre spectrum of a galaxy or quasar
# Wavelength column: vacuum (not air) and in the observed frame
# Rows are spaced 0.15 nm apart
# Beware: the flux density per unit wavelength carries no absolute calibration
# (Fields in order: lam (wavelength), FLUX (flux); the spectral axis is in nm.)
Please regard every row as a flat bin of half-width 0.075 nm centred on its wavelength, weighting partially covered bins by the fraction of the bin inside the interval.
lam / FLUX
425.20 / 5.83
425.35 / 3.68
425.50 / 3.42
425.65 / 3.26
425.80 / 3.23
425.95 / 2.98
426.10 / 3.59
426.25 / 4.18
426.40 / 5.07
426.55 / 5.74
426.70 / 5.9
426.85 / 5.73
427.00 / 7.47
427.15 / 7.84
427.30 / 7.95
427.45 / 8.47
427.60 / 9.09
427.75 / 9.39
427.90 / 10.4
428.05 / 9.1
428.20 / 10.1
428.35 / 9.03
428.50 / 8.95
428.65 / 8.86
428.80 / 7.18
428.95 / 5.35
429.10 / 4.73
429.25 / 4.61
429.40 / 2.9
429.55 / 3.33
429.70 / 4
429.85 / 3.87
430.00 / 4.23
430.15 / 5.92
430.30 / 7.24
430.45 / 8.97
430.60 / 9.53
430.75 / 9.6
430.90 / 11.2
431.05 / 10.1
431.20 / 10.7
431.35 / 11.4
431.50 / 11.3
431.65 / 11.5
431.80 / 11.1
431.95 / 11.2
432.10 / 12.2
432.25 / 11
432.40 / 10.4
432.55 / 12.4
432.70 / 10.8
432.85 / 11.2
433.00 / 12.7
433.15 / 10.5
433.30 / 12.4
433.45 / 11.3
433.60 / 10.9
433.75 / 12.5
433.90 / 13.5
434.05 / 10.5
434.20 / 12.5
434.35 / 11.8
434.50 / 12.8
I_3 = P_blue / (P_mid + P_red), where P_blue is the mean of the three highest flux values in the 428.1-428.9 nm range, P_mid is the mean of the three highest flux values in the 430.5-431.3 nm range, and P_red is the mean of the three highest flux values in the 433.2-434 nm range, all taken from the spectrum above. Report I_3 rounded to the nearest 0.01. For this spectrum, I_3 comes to 0.40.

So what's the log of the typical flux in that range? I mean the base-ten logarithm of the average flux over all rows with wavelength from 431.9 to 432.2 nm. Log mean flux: 1.1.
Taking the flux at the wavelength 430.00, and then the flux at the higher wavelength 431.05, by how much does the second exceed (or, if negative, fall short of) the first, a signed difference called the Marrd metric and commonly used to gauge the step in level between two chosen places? 5.9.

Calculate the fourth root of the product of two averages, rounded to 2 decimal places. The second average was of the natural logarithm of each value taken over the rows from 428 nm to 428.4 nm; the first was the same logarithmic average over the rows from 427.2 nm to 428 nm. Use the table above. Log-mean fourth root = 1.49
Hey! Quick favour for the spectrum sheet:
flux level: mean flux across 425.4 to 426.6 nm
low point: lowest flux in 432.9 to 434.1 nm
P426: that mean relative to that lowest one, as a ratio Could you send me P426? 0.37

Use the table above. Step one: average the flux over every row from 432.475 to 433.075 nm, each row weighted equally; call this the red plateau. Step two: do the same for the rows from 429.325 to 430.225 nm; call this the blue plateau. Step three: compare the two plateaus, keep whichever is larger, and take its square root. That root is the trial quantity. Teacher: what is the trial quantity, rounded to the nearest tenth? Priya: 3.4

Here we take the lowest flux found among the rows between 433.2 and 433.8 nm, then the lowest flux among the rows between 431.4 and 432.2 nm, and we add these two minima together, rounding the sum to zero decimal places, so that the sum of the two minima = 22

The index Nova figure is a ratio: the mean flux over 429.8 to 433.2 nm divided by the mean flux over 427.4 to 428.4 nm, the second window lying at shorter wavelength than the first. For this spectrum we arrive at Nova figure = 1.06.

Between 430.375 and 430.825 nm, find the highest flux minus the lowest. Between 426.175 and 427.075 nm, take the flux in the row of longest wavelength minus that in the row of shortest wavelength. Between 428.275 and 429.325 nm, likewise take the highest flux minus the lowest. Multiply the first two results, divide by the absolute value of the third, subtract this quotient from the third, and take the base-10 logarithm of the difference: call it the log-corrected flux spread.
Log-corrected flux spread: 0.6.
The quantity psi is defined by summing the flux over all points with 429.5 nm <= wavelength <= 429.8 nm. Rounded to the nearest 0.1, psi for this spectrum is 7.3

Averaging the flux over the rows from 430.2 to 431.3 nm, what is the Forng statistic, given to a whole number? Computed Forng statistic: 10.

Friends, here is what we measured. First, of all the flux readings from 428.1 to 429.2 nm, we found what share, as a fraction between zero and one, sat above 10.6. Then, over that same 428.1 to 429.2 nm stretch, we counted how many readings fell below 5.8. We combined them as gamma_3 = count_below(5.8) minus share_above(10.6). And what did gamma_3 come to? 2.0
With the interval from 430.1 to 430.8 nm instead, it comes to 0.0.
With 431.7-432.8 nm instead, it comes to -0.9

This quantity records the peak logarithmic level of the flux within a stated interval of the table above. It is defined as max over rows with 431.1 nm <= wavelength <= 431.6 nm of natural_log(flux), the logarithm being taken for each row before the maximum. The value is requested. 2.43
